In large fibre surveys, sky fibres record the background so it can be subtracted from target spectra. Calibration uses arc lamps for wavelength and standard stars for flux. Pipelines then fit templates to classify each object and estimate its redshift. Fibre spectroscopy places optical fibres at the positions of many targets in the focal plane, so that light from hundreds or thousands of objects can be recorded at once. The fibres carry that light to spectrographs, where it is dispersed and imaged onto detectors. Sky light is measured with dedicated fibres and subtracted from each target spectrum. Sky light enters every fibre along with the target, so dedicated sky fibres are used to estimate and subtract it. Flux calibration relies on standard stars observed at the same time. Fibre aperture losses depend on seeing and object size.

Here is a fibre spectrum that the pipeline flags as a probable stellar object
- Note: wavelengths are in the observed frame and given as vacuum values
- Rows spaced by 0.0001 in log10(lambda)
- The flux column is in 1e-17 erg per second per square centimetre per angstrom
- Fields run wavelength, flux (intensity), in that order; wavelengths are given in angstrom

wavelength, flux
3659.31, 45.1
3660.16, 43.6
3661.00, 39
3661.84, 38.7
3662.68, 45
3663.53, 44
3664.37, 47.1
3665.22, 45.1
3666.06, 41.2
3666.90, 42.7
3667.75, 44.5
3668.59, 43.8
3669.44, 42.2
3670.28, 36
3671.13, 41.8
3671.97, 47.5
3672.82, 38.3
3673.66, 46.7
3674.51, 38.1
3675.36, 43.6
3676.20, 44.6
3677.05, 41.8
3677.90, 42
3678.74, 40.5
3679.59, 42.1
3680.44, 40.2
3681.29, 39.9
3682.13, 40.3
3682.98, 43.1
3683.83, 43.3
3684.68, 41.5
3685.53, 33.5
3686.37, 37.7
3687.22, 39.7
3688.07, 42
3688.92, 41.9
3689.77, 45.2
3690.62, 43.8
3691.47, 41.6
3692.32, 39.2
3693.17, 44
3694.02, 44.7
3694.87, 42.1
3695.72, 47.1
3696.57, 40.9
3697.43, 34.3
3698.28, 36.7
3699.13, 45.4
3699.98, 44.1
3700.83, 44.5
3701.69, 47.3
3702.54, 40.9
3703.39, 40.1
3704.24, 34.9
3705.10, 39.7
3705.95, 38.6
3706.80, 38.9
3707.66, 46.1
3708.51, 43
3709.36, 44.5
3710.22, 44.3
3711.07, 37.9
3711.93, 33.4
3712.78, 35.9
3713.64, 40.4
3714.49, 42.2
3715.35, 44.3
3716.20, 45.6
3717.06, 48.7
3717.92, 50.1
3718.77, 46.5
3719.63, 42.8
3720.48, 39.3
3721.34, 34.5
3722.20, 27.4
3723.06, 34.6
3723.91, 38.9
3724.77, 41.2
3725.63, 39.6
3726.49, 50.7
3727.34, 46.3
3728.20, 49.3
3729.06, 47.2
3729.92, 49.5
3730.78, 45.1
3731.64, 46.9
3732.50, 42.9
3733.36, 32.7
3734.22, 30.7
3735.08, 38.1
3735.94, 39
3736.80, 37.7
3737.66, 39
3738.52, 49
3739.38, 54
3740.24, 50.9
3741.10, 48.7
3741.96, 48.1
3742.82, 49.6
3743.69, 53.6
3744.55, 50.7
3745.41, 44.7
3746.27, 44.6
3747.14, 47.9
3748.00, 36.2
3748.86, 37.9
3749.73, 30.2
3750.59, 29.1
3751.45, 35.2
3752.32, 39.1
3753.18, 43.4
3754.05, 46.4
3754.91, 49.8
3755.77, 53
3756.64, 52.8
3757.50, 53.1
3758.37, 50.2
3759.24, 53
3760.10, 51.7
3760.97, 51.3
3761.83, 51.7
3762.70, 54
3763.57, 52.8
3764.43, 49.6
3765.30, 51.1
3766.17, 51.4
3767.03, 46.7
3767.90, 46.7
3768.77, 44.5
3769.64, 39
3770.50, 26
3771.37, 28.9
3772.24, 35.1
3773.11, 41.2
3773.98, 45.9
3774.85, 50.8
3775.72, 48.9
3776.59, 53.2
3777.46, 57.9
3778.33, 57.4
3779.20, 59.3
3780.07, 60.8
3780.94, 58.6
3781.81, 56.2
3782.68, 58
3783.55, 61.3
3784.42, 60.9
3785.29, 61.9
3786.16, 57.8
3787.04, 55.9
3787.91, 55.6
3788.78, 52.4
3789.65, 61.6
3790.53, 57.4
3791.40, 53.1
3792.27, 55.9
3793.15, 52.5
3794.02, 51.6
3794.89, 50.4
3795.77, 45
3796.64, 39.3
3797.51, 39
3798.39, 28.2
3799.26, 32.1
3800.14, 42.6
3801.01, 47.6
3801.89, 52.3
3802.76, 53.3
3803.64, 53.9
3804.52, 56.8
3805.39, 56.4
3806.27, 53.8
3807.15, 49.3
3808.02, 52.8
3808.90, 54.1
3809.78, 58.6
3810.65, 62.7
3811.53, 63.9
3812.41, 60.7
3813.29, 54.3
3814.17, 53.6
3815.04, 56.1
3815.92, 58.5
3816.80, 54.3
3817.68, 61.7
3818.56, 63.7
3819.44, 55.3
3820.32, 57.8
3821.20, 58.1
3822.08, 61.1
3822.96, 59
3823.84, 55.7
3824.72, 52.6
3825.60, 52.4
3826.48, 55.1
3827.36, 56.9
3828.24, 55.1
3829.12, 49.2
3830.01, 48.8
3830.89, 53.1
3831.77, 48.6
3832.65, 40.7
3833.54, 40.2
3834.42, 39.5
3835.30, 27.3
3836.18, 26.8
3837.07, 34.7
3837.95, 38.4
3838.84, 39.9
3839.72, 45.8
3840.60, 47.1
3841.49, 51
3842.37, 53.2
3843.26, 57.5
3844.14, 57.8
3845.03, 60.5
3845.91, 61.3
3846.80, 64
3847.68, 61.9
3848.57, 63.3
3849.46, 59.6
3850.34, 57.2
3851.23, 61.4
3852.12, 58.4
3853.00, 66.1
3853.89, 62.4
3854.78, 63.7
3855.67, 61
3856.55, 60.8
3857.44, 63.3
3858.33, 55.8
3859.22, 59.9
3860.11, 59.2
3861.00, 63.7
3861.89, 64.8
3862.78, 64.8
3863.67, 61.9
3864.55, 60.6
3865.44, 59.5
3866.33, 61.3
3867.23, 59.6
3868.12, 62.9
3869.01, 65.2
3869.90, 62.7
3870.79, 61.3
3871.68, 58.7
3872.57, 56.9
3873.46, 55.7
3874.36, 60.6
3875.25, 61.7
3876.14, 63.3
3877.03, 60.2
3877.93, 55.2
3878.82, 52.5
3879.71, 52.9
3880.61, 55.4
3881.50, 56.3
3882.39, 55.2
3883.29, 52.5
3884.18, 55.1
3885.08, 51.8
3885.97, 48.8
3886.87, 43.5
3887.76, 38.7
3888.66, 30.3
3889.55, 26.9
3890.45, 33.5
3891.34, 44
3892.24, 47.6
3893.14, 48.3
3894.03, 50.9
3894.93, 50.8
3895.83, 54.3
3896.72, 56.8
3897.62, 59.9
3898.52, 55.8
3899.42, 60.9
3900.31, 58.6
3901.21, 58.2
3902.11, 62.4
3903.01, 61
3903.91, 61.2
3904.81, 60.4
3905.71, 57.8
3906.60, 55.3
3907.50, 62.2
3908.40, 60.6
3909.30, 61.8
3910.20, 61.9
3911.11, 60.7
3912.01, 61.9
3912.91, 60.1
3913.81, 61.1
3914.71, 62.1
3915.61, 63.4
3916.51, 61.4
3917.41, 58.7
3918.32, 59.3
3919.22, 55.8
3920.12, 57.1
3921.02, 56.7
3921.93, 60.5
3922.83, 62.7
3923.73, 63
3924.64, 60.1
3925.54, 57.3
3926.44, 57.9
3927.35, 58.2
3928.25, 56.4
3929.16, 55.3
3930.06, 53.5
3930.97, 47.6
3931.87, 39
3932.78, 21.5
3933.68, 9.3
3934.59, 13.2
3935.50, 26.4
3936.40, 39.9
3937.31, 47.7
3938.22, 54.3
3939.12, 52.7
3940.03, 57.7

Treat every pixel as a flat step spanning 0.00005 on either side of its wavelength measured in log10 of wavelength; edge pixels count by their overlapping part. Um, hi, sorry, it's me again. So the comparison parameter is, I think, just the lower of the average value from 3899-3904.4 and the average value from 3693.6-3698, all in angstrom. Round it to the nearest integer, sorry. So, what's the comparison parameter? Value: 42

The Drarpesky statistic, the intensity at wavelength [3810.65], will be 62.7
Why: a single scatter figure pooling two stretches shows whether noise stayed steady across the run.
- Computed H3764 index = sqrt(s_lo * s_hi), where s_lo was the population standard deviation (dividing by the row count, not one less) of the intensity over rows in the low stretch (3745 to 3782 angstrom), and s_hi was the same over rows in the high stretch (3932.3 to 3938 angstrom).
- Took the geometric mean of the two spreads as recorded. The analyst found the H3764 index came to 11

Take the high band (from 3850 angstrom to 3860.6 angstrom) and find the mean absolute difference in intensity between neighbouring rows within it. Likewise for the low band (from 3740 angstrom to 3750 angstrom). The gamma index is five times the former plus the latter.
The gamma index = 21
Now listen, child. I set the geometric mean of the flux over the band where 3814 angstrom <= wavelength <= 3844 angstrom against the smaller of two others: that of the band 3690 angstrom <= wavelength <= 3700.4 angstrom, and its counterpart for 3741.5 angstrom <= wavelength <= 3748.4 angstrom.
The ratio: 1.18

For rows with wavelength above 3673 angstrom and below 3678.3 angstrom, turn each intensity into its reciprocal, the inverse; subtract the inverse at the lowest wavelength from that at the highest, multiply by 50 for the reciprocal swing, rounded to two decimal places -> 0.12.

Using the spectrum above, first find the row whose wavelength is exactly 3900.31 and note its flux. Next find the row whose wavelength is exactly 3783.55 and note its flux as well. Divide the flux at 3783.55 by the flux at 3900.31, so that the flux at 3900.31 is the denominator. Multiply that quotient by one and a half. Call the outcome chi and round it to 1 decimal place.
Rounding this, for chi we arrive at 1.6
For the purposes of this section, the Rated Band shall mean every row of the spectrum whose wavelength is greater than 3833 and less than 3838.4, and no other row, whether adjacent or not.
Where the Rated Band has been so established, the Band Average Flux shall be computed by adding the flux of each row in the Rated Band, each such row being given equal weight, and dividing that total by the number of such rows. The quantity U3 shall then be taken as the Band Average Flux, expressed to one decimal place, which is 34.5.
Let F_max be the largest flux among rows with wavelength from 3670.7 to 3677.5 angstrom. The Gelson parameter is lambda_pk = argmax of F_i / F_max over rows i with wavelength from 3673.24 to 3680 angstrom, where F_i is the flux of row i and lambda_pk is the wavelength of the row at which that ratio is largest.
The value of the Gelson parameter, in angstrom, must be 3673.66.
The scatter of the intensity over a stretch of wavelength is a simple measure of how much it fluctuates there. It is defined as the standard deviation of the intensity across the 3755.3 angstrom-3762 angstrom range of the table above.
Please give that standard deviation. 1.0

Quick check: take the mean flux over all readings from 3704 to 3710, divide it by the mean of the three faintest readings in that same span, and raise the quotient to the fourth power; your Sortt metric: 1.4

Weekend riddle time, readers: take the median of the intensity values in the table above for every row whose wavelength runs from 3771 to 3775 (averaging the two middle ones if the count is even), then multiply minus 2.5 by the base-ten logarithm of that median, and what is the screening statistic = -4.04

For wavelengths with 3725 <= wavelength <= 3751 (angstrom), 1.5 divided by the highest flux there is 0.028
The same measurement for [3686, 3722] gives 0.030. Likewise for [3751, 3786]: 0.024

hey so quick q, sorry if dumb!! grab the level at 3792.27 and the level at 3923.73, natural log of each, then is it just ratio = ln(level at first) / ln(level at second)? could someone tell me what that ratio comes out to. 0.971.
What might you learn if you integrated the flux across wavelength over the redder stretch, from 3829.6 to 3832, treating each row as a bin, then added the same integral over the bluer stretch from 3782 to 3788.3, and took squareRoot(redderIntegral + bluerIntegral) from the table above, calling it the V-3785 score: 22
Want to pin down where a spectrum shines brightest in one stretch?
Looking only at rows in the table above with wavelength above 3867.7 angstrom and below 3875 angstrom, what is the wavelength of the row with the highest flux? 3869.01 angstrom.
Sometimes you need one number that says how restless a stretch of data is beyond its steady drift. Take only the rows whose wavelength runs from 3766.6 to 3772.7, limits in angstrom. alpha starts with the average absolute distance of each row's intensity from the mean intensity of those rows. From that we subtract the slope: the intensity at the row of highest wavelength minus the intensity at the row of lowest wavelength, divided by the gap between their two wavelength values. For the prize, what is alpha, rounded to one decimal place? 9.2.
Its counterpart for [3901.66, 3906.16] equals 2.4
